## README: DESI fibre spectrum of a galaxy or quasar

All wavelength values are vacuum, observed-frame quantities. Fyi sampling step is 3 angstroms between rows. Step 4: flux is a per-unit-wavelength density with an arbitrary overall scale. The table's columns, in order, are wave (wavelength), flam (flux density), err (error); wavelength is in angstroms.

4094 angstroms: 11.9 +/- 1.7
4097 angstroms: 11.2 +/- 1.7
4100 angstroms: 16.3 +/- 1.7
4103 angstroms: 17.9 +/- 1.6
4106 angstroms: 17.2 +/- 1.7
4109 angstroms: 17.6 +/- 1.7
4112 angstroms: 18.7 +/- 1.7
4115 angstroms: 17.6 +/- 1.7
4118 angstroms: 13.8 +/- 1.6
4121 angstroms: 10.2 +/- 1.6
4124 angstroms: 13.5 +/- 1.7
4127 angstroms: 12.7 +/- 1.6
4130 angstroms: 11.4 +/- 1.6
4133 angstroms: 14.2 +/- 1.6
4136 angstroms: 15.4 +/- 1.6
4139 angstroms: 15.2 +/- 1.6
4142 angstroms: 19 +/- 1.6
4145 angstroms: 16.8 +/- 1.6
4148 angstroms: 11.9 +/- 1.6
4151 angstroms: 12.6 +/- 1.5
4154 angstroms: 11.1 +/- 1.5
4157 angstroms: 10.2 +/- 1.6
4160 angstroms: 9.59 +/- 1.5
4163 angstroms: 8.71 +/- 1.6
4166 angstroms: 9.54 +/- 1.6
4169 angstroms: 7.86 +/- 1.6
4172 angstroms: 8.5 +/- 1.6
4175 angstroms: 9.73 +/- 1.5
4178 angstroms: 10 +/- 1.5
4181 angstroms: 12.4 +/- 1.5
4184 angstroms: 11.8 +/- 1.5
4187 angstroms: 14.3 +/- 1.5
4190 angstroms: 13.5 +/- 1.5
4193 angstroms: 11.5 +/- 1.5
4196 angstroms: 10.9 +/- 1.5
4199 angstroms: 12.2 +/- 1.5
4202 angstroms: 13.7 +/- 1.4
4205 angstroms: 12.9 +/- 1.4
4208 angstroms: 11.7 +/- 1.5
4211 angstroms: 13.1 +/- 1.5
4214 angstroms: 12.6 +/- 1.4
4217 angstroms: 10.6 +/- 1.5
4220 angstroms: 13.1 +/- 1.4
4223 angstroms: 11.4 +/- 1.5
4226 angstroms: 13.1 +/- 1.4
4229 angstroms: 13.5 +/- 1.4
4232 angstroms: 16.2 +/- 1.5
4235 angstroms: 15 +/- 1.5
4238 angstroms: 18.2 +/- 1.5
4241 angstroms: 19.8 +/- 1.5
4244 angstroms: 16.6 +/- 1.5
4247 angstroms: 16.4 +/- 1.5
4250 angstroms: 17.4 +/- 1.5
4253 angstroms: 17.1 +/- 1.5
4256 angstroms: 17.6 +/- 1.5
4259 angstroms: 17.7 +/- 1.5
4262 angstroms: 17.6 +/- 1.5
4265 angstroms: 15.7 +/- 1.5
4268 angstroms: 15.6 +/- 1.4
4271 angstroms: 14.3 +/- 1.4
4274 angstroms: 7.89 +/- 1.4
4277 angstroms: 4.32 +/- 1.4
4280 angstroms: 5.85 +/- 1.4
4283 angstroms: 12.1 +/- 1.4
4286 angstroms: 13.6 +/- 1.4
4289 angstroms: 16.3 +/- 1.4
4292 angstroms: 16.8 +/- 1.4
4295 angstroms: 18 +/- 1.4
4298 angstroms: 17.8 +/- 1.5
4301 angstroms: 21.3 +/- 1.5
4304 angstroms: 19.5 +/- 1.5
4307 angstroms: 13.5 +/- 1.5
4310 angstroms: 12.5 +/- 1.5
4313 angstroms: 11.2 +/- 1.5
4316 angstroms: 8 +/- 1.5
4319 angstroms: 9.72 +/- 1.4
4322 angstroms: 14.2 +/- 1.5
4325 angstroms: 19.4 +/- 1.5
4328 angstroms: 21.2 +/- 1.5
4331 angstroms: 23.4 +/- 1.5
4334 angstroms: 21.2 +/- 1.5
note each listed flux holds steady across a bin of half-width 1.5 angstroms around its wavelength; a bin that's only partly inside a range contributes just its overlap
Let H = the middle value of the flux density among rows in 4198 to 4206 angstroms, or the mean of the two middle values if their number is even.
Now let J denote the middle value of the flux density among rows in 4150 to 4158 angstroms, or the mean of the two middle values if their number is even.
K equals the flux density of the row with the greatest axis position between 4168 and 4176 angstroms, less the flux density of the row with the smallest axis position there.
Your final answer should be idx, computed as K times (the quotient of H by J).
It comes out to 2.2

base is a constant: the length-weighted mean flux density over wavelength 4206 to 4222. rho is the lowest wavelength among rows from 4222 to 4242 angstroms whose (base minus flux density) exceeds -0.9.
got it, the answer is 4223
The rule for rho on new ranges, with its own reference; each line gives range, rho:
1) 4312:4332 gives 4313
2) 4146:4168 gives 4148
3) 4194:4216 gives 4196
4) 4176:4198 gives 4178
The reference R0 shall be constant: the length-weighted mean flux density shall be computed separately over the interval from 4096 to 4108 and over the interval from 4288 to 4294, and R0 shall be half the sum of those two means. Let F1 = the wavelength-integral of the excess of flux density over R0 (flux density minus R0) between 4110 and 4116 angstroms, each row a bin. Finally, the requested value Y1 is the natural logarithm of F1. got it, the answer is 2.4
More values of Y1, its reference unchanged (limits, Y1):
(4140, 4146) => 2.2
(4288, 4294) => 0.8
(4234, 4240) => 1.4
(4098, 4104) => 0.4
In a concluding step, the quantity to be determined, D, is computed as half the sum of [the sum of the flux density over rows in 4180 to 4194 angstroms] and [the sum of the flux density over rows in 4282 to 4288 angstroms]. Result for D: 45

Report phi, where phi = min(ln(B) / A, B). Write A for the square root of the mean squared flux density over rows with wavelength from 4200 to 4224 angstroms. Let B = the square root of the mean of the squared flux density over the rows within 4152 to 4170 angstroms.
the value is 0.18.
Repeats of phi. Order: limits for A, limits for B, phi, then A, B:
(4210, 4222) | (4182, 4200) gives 0.20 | 12.4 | 12.4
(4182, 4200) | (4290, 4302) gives 0.24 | 12.4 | 18.6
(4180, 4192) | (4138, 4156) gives 0.21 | 13.0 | 14.7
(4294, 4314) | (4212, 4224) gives 0.15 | 16.6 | 12.0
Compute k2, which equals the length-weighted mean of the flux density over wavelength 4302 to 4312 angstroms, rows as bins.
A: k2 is 15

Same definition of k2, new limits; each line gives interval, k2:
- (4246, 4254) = 17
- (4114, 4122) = 14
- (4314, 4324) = 11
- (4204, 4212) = 13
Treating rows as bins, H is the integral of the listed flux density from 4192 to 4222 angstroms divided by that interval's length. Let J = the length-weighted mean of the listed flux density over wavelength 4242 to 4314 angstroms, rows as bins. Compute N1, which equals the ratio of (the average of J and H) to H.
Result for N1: 1.11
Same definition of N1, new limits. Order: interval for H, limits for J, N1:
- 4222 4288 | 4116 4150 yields 0.99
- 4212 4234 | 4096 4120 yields 1.13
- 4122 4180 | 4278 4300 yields 1.10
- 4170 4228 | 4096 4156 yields 1.12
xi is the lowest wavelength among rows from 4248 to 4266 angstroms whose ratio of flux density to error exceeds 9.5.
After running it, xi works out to 4250 angstroms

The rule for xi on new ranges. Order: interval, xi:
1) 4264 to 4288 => 4265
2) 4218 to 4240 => 4229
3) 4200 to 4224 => 4202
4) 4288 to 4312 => 4289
